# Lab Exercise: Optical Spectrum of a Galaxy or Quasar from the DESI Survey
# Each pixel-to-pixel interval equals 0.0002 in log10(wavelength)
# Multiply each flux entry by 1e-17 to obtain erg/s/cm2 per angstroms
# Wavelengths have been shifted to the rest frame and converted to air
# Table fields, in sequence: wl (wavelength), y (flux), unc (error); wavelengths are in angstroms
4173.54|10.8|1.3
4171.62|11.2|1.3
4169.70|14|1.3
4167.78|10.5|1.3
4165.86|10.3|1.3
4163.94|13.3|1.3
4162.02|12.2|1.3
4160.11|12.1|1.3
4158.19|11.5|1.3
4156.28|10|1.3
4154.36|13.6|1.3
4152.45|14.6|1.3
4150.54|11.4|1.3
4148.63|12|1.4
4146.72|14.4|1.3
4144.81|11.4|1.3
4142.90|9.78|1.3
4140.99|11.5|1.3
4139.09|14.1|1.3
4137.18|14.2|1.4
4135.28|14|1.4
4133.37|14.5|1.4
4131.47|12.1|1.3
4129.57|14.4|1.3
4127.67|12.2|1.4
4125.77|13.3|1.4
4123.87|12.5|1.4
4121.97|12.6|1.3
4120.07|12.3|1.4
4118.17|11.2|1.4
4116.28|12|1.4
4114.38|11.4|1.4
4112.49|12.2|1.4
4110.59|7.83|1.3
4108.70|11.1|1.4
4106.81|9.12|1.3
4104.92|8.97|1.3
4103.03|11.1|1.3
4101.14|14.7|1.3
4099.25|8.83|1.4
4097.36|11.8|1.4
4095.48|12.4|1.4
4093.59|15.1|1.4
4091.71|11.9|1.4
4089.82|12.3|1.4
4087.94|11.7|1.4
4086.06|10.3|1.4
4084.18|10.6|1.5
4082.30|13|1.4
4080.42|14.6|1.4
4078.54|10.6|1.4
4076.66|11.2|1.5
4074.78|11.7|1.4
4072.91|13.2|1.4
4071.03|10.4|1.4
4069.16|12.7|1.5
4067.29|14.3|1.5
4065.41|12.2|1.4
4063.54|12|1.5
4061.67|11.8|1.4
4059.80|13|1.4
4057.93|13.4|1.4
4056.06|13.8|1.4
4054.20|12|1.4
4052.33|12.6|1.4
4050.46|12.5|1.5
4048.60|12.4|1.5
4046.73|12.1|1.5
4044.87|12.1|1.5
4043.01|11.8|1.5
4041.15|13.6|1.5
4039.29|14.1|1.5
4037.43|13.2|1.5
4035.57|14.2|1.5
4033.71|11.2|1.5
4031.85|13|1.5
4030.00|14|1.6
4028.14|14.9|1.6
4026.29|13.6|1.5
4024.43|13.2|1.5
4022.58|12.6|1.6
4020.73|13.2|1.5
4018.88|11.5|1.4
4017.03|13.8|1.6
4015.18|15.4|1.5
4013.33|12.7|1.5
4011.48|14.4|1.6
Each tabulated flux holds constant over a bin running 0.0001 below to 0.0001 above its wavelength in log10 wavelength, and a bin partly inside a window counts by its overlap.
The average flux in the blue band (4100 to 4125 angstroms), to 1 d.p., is 11.3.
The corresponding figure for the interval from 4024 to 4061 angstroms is 13.0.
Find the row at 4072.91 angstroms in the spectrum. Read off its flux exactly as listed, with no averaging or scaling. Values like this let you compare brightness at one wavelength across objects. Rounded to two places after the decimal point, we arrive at 13.20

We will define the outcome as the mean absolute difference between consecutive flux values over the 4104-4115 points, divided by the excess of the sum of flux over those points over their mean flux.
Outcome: 0.042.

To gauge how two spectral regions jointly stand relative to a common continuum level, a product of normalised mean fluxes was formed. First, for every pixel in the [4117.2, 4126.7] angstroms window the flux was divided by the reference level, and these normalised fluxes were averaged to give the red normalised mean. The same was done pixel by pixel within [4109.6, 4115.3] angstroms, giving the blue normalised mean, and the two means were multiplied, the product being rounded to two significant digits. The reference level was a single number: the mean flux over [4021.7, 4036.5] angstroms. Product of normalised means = 0.73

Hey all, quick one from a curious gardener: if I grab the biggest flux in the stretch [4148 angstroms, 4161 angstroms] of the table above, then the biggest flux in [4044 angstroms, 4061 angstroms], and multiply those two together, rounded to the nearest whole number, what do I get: 201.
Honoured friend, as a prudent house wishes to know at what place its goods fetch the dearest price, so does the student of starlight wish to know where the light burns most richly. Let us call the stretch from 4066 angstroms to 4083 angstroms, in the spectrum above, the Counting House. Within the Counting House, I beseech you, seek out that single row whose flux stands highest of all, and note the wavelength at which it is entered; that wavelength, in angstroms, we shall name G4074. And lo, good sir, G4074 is 4080.42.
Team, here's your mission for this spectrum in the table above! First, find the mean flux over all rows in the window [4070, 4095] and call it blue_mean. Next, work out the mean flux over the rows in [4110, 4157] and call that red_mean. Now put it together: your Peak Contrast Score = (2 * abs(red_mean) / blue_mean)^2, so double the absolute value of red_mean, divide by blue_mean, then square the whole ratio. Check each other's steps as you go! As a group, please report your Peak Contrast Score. 4.2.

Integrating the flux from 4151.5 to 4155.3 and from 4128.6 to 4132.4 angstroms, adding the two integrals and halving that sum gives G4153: 52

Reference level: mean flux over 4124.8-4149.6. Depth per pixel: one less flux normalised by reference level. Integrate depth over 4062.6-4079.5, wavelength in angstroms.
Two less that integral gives 0.85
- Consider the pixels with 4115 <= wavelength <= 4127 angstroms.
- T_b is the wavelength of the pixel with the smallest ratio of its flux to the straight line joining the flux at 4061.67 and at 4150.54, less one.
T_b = 4118.17 angstroms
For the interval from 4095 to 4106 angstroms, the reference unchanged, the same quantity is 4099.25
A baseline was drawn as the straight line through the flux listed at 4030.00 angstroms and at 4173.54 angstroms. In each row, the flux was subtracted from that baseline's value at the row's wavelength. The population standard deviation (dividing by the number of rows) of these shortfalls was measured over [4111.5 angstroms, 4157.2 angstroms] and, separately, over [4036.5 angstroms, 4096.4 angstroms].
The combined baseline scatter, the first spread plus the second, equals 2.6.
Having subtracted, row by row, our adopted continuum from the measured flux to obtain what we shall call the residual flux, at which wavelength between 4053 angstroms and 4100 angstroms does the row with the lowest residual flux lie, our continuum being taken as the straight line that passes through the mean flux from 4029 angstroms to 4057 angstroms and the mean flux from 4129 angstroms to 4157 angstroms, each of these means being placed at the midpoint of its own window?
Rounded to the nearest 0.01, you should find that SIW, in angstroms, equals 4099.25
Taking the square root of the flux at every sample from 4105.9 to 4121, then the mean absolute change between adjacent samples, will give 0.29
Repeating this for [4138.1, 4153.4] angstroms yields 0.31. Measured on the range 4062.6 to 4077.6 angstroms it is 0.22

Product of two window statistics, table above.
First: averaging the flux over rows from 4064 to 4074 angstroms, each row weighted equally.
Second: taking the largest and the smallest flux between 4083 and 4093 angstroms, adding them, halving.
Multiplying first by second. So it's 142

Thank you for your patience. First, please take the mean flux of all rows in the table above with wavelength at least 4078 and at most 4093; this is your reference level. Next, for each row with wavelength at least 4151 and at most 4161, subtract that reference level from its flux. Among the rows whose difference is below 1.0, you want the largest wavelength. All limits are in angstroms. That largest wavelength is 4160.11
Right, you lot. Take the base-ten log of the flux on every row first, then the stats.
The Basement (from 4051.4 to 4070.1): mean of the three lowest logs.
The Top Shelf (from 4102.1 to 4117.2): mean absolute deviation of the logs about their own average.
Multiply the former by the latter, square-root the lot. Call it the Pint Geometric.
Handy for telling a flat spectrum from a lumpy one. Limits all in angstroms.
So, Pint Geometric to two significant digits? 0.25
